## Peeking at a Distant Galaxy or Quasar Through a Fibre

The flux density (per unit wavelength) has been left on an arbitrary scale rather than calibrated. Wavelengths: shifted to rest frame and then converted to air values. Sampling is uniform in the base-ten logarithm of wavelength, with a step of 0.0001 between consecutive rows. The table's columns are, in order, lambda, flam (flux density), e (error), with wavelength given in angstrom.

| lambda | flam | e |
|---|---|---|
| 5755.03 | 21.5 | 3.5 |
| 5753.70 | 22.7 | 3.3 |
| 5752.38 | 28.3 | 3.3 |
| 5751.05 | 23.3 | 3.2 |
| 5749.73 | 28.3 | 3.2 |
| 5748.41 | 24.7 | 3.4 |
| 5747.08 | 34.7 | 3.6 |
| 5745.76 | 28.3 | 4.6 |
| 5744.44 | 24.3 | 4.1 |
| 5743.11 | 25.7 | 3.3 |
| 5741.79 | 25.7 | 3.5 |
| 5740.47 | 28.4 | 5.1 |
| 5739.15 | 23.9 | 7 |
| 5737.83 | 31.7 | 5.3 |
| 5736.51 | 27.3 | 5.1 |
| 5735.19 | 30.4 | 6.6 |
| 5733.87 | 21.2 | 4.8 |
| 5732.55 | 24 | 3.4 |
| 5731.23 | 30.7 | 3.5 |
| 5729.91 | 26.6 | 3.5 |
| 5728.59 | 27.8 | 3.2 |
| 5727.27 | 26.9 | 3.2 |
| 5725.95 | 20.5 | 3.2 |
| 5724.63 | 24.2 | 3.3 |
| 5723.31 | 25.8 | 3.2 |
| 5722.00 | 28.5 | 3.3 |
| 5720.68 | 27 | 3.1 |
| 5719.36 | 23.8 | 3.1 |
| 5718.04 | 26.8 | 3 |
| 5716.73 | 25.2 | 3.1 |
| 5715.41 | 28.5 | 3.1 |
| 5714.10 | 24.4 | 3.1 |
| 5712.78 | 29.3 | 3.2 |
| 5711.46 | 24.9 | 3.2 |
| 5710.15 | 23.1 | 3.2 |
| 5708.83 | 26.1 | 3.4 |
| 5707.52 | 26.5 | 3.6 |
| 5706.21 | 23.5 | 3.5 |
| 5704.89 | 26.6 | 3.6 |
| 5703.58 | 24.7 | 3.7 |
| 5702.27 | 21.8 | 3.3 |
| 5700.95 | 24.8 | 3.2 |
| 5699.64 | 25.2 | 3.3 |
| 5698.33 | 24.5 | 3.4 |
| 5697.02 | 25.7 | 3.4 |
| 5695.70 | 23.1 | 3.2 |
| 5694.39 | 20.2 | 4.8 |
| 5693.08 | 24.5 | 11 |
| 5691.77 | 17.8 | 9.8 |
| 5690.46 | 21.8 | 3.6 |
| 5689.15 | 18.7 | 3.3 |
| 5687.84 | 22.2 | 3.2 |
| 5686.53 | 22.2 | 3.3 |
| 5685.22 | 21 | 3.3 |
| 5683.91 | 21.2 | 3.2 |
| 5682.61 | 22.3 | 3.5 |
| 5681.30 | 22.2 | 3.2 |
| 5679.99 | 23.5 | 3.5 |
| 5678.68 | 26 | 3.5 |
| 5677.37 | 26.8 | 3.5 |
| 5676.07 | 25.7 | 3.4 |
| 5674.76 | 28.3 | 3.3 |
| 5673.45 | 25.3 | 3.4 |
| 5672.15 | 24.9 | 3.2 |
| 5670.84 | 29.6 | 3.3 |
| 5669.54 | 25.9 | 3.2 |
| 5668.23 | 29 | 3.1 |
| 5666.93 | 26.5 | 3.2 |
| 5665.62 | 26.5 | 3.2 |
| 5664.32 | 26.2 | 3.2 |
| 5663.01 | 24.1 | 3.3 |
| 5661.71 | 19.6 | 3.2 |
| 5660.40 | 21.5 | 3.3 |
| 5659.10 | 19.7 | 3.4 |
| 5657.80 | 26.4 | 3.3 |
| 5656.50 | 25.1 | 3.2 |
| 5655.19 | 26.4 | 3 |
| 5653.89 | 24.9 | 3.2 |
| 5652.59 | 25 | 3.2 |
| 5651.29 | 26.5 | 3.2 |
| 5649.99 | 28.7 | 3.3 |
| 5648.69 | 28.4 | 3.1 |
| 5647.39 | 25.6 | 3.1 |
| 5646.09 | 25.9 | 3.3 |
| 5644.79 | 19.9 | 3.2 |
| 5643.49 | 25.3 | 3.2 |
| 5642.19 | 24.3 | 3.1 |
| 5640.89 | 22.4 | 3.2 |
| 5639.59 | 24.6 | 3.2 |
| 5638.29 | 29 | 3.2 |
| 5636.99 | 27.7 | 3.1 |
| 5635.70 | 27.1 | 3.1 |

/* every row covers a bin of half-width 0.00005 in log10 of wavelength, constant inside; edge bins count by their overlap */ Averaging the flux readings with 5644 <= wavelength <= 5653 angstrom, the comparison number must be 25.7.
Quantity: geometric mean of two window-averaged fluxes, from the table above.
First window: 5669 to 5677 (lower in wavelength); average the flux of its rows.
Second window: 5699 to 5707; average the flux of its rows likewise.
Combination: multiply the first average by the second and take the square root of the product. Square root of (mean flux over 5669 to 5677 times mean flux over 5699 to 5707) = 25.5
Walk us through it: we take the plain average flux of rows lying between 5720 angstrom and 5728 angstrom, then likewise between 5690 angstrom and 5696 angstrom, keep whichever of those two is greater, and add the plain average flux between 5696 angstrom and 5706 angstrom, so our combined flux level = 50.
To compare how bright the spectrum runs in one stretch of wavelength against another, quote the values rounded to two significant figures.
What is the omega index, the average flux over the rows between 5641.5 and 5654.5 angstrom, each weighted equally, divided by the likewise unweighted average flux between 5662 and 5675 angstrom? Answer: 0.96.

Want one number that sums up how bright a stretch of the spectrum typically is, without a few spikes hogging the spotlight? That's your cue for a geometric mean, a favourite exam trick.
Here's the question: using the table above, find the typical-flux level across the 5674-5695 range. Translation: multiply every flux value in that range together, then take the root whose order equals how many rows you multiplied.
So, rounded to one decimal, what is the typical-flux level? 22.6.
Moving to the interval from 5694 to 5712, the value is 24.3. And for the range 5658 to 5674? 24.7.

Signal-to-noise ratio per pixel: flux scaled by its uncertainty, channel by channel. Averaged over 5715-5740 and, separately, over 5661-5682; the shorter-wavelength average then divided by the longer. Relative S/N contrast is 1.08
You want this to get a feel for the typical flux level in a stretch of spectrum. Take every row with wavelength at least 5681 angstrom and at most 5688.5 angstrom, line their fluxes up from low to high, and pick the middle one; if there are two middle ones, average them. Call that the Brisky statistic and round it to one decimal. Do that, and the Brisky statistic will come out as 22.2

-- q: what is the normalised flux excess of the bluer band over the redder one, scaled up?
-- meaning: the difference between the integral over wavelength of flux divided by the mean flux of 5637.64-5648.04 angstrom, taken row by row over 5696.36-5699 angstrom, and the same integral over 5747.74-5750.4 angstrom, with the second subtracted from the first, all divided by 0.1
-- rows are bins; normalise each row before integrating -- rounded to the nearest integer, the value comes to -2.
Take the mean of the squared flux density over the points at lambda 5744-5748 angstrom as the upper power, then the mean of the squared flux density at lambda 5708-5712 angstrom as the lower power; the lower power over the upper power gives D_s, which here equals 0.71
